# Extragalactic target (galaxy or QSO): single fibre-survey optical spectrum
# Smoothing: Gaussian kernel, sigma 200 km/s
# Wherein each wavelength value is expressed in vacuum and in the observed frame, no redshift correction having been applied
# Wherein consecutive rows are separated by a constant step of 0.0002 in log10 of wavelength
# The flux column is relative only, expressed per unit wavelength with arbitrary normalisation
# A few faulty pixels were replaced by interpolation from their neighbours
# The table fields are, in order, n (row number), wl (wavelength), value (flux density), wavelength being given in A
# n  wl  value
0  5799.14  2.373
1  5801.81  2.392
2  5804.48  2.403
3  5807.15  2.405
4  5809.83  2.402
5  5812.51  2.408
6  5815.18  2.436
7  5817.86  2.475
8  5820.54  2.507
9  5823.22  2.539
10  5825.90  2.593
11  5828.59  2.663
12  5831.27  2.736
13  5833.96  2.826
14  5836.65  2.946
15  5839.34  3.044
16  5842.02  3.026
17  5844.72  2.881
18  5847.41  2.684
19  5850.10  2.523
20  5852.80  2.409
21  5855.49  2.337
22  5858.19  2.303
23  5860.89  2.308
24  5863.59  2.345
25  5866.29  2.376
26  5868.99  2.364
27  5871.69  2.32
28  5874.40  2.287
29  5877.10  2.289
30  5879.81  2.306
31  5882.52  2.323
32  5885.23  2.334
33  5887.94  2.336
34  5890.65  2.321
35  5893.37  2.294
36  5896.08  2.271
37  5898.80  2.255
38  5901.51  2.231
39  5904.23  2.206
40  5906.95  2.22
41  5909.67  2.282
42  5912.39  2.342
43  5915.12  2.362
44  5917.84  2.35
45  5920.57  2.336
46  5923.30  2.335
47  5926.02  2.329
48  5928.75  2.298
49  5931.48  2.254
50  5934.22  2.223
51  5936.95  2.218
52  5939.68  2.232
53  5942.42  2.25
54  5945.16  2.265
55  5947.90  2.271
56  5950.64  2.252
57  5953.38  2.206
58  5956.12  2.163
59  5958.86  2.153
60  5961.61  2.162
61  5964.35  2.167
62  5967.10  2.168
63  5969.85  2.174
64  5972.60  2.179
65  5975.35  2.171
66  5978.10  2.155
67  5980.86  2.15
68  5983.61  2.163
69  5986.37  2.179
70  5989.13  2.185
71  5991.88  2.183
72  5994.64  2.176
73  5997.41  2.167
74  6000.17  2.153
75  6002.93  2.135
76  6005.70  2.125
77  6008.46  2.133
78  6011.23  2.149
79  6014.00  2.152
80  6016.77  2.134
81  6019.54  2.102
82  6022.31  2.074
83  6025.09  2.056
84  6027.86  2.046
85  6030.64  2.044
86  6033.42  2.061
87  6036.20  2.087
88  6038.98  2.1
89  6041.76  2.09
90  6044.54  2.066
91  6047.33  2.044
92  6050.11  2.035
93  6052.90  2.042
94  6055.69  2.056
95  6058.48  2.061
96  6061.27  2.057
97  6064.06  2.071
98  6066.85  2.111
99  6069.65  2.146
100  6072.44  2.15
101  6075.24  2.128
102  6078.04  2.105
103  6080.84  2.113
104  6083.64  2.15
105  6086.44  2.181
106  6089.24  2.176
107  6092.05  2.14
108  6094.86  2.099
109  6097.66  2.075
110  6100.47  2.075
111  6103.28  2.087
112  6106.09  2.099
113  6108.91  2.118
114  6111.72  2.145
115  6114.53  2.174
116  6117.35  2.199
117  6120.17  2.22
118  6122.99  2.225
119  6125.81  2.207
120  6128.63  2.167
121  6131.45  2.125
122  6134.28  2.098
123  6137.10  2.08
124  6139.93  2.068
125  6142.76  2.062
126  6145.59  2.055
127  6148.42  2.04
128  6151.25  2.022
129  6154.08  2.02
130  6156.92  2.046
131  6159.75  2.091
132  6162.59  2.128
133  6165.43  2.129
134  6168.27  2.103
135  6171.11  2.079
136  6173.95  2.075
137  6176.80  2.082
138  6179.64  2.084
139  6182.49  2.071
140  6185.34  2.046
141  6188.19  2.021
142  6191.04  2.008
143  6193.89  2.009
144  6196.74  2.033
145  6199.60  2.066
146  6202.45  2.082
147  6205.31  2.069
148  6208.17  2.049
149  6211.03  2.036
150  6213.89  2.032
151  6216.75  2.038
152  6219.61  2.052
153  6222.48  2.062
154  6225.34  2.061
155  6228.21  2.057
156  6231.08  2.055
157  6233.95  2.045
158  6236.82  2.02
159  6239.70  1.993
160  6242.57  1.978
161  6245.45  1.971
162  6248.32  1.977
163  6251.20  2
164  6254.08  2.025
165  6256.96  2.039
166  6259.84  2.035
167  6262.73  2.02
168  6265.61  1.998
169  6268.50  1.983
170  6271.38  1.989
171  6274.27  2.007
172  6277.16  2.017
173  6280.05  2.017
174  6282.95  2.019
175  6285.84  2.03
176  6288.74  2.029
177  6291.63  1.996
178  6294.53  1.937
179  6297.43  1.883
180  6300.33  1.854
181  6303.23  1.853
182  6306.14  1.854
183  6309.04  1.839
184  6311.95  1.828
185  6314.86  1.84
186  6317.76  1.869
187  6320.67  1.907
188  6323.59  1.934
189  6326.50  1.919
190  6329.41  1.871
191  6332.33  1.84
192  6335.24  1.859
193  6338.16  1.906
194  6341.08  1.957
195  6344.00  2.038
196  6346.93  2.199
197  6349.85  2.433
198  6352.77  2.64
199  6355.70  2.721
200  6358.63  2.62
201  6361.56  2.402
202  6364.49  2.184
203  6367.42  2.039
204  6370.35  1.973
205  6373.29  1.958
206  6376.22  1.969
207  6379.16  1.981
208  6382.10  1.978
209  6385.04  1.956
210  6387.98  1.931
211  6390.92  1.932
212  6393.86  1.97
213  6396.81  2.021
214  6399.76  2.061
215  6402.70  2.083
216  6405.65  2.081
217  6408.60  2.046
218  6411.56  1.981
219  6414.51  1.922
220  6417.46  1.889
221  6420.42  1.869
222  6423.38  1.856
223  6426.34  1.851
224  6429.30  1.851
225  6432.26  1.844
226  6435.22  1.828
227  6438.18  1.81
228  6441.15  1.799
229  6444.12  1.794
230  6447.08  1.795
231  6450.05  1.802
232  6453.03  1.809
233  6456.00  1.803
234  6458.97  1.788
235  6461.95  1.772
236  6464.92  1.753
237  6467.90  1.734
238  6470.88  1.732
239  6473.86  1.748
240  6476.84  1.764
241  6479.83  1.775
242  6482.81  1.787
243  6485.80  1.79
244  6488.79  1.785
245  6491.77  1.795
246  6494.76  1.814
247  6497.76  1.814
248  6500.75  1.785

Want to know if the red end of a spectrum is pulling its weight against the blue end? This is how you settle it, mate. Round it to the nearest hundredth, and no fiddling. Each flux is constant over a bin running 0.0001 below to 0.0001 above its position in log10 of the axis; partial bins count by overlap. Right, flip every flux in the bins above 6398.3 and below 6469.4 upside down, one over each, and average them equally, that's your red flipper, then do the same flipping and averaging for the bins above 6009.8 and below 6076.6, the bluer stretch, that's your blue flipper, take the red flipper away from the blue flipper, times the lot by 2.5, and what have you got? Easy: -0.14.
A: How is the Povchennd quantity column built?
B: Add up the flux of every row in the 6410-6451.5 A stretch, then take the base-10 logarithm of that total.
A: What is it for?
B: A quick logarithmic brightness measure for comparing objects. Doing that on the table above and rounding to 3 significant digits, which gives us 1.41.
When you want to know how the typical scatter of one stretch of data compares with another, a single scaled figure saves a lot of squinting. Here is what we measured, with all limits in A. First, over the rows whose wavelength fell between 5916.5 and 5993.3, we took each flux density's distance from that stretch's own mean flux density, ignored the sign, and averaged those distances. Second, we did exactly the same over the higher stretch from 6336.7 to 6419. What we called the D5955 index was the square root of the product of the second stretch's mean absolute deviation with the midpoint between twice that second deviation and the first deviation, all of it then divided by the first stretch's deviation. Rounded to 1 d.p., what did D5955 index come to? 3.5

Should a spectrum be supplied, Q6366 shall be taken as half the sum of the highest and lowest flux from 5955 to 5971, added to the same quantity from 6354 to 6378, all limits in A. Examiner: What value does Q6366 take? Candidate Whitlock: 4.50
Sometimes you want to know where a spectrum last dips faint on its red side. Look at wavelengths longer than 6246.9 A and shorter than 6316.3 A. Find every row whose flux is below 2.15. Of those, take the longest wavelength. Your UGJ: 6314.86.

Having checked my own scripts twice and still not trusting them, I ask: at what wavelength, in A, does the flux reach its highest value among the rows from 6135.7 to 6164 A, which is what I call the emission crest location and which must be 6162.59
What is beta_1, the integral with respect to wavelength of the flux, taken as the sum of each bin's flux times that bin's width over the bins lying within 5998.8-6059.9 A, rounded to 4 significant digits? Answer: 127.6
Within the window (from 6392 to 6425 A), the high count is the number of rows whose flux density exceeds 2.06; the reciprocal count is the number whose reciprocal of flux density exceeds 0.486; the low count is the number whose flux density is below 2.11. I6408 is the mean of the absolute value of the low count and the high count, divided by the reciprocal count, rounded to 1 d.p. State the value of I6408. 0.9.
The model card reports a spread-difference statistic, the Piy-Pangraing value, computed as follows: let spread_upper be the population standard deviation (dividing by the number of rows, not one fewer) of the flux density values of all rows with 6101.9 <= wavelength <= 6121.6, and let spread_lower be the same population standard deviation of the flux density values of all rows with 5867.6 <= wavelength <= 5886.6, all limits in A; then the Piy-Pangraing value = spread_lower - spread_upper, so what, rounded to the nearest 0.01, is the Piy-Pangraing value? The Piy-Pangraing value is -0.02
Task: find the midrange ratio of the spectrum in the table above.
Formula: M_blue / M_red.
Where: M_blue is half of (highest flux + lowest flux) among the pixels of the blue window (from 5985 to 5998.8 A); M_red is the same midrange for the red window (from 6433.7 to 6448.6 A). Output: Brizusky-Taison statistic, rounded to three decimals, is 1.202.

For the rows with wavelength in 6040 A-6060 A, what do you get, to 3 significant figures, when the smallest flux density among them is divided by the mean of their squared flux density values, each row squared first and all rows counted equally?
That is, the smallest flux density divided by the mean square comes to 0.481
